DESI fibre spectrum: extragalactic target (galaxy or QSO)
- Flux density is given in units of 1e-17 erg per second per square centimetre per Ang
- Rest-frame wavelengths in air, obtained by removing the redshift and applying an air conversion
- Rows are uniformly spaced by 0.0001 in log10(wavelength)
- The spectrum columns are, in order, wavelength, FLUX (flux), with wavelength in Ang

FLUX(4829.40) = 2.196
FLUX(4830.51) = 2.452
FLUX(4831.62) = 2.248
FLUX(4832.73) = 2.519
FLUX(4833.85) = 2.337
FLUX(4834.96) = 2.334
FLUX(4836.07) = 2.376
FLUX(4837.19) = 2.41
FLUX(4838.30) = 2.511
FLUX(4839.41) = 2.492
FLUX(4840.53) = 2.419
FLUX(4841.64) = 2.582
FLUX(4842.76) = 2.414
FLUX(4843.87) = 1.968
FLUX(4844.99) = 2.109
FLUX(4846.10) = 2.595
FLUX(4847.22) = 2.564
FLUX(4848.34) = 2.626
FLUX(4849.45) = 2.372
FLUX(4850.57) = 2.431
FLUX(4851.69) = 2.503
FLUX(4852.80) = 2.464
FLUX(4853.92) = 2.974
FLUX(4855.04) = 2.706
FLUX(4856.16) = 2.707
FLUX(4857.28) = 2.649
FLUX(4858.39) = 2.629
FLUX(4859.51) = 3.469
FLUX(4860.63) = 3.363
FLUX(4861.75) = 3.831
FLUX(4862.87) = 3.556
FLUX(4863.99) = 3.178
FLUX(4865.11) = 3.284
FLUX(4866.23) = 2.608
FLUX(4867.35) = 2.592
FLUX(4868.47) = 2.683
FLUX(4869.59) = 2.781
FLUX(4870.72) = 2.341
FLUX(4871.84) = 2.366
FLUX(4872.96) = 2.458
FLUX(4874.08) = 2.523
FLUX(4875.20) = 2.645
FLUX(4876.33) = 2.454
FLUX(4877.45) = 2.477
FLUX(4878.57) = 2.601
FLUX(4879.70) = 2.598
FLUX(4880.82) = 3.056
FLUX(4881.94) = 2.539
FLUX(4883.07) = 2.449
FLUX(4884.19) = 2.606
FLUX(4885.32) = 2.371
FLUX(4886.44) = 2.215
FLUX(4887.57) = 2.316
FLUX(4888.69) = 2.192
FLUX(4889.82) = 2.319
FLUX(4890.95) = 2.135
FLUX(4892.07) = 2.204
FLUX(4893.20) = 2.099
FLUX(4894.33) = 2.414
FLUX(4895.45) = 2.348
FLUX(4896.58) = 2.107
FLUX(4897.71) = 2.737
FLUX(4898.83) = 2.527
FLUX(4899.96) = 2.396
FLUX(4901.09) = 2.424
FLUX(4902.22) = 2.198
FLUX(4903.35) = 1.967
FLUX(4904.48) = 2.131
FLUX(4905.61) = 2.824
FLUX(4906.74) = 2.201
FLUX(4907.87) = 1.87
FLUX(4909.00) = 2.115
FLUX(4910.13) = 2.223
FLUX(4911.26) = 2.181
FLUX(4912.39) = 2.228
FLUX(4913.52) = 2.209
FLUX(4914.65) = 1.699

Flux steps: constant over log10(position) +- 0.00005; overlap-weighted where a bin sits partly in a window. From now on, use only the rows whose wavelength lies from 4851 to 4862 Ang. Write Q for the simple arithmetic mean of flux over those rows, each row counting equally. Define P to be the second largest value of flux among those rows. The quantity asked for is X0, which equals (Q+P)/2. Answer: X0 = 3.2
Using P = 3.469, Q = 2.93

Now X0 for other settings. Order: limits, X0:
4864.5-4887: 2.8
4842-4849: 2.5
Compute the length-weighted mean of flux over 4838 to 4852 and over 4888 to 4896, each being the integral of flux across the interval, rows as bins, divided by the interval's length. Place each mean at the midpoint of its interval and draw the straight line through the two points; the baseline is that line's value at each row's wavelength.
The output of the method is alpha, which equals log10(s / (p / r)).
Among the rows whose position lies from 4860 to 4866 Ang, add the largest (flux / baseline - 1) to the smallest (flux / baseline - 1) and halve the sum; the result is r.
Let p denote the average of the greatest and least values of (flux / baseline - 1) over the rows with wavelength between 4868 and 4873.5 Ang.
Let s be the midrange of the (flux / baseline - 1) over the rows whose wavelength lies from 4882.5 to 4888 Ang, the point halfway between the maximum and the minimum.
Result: -0.5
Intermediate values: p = 0.099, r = 0.49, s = 0.06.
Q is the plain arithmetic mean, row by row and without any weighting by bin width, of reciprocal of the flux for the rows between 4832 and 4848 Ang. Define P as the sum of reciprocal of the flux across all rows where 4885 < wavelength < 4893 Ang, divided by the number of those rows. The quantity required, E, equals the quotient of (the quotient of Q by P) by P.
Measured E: 2.1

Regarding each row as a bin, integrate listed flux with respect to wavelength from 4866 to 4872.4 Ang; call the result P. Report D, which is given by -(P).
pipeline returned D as -16.4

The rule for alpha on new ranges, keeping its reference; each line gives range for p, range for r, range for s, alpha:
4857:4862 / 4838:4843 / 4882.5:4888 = -2.4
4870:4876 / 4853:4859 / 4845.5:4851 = -1.1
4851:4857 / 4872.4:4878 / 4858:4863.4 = -0.6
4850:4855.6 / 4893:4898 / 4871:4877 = -1.3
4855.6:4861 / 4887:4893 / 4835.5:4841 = -3.7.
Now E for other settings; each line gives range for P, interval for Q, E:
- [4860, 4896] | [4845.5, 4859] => 2.5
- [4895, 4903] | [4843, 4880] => 2.1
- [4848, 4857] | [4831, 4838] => 2.8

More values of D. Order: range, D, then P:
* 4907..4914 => -15.0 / 15.0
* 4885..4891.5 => -14.6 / 14.6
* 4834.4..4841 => -16.0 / 16.0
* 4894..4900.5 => -15.8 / 15.8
